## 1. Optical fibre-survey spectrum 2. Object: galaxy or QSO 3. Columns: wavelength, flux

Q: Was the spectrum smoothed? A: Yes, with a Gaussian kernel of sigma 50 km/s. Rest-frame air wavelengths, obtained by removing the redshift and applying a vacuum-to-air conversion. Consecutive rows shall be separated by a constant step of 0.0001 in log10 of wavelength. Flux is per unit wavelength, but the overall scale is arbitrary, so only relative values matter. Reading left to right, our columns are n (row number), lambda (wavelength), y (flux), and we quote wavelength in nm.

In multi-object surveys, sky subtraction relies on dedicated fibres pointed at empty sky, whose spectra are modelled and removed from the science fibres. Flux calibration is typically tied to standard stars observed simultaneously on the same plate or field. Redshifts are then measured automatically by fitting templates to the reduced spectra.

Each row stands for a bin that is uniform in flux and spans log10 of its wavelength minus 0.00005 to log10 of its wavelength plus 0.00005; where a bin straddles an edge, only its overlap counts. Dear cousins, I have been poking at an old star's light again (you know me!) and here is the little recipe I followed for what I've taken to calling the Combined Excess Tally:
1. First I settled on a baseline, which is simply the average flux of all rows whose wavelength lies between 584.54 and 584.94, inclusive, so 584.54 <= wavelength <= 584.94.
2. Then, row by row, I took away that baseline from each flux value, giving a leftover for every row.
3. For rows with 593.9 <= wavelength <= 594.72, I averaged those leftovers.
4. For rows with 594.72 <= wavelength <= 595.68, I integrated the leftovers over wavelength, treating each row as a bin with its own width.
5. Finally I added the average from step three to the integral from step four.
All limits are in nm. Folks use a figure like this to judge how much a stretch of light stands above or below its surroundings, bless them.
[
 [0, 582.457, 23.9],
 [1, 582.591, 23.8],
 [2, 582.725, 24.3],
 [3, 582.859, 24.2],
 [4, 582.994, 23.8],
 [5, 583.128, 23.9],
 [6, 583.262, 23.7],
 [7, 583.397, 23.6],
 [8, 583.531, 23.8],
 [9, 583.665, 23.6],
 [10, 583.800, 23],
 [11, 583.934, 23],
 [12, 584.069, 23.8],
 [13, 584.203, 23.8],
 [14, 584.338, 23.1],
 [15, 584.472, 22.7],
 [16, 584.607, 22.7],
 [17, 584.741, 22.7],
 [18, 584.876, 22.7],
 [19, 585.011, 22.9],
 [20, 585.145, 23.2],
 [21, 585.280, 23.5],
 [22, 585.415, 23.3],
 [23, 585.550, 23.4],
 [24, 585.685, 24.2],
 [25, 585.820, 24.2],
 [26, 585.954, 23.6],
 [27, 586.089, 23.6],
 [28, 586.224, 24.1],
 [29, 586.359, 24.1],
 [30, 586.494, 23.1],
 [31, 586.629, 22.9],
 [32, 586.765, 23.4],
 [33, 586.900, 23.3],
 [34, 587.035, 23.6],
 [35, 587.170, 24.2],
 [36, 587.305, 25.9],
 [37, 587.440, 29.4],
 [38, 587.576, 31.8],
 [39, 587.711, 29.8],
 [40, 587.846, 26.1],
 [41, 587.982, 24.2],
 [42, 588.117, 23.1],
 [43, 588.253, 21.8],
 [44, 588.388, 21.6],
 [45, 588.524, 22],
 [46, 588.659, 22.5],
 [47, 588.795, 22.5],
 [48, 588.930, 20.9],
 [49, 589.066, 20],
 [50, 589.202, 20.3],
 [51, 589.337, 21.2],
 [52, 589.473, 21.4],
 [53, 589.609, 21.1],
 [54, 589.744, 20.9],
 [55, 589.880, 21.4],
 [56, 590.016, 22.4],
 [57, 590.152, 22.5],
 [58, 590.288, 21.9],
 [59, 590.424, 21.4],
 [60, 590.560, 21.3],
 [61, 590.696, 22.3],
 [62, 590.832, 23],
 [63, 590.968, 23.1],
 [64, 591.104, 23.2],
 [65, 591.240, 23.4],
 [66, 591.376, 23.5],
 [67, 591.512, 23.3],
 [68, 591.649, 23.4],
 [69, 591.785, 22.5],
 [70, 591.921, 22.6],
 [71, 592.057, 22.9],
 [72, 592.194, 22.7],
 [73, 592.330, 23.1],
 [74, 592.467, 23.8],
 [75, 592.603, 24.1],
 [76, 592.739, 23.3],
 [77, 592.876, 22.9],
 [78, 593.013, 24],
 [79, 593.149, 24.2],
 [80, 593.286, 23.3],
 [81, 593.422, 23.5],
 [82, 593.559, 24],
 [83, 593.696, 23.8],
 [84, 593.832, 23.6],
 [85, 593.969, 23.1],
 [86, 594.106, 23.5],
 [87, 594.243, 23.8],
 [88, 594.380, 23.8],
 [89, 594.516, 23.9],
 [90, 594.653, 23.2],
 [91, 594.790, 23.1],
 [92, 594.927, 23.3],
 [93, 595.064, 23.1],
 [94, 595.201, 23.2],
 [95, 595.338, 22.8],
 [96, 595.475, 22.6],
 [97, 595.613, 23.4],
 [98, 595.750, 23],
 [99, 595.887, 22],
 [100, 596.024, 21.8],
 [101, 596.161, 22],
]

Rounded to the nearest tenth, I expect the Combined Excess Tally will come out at 1.2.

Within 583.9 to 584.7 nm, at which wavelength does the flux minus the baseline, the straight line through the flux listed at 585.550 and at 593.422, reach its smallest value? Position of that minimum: 584.607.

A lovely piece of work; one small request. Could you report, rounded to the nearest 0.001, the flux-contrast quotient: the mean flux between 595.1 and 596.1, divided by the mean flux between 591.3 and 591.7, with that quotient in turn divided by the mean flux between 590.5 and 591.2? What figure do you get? 0.043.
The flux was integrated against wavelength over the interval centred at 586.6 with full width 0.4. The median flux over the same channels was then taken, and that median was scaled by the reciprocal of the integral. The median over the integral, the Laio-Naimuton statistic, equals 2.5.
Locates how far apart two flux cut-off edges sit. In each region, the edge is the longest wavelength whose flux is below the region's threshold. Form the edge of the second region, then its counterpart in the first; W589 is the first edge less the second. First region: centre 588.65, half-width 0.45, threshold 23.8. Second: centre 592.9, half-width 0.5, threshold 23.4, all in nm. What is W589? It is -4.22 nm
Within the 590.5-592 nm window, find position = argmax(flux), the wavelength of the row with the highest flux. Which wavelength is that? 591.376 nm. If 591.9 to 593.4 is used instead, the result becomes 593.149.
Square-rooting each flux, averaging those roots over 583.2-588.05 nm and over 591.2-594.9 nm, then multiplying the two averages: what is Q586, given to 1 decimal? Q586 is 23.8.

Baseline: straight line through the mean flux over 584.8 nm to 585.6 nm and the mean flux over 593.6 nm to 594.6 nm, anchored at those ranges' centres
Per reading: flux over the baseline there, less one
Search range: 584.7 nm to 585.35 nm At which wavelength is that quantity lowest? 584.876 nm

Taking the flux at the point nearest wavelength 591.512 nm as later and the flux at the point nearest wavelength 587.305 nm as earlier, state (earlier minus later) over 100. 0.026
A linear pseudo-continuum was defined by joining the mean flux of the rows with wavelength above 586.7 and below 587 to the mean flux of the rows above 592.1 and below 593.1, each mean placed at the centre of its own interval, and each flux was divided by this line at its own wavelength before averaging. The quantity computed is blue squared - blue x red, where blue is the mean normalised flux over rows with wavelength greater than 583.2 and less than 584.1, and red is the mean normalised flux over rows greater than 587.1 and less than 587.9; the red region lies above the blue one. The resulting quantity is -0.19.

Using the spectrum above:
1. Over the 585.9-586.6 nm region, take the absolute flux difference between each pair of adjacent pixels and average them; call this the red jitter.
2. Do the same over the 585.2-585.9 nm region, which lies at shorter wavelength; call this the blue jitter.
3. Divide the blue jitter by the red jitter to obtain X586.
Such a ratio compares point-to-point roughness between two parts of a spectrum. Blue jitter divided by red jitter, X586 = 0.7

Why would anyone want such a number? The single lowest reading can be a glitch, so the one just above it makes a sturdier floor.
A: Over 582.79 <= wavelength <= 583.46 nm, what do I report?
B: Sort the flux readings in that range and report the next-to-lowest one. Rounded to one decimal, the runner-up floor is 23.7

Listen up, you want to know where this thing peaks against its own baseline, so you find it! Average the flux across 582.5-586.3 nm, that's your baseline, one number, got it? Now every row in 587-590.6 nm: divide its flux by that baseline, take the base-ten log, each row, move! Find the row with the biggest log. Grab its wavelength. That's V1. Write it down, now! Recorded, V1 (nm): 587.576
